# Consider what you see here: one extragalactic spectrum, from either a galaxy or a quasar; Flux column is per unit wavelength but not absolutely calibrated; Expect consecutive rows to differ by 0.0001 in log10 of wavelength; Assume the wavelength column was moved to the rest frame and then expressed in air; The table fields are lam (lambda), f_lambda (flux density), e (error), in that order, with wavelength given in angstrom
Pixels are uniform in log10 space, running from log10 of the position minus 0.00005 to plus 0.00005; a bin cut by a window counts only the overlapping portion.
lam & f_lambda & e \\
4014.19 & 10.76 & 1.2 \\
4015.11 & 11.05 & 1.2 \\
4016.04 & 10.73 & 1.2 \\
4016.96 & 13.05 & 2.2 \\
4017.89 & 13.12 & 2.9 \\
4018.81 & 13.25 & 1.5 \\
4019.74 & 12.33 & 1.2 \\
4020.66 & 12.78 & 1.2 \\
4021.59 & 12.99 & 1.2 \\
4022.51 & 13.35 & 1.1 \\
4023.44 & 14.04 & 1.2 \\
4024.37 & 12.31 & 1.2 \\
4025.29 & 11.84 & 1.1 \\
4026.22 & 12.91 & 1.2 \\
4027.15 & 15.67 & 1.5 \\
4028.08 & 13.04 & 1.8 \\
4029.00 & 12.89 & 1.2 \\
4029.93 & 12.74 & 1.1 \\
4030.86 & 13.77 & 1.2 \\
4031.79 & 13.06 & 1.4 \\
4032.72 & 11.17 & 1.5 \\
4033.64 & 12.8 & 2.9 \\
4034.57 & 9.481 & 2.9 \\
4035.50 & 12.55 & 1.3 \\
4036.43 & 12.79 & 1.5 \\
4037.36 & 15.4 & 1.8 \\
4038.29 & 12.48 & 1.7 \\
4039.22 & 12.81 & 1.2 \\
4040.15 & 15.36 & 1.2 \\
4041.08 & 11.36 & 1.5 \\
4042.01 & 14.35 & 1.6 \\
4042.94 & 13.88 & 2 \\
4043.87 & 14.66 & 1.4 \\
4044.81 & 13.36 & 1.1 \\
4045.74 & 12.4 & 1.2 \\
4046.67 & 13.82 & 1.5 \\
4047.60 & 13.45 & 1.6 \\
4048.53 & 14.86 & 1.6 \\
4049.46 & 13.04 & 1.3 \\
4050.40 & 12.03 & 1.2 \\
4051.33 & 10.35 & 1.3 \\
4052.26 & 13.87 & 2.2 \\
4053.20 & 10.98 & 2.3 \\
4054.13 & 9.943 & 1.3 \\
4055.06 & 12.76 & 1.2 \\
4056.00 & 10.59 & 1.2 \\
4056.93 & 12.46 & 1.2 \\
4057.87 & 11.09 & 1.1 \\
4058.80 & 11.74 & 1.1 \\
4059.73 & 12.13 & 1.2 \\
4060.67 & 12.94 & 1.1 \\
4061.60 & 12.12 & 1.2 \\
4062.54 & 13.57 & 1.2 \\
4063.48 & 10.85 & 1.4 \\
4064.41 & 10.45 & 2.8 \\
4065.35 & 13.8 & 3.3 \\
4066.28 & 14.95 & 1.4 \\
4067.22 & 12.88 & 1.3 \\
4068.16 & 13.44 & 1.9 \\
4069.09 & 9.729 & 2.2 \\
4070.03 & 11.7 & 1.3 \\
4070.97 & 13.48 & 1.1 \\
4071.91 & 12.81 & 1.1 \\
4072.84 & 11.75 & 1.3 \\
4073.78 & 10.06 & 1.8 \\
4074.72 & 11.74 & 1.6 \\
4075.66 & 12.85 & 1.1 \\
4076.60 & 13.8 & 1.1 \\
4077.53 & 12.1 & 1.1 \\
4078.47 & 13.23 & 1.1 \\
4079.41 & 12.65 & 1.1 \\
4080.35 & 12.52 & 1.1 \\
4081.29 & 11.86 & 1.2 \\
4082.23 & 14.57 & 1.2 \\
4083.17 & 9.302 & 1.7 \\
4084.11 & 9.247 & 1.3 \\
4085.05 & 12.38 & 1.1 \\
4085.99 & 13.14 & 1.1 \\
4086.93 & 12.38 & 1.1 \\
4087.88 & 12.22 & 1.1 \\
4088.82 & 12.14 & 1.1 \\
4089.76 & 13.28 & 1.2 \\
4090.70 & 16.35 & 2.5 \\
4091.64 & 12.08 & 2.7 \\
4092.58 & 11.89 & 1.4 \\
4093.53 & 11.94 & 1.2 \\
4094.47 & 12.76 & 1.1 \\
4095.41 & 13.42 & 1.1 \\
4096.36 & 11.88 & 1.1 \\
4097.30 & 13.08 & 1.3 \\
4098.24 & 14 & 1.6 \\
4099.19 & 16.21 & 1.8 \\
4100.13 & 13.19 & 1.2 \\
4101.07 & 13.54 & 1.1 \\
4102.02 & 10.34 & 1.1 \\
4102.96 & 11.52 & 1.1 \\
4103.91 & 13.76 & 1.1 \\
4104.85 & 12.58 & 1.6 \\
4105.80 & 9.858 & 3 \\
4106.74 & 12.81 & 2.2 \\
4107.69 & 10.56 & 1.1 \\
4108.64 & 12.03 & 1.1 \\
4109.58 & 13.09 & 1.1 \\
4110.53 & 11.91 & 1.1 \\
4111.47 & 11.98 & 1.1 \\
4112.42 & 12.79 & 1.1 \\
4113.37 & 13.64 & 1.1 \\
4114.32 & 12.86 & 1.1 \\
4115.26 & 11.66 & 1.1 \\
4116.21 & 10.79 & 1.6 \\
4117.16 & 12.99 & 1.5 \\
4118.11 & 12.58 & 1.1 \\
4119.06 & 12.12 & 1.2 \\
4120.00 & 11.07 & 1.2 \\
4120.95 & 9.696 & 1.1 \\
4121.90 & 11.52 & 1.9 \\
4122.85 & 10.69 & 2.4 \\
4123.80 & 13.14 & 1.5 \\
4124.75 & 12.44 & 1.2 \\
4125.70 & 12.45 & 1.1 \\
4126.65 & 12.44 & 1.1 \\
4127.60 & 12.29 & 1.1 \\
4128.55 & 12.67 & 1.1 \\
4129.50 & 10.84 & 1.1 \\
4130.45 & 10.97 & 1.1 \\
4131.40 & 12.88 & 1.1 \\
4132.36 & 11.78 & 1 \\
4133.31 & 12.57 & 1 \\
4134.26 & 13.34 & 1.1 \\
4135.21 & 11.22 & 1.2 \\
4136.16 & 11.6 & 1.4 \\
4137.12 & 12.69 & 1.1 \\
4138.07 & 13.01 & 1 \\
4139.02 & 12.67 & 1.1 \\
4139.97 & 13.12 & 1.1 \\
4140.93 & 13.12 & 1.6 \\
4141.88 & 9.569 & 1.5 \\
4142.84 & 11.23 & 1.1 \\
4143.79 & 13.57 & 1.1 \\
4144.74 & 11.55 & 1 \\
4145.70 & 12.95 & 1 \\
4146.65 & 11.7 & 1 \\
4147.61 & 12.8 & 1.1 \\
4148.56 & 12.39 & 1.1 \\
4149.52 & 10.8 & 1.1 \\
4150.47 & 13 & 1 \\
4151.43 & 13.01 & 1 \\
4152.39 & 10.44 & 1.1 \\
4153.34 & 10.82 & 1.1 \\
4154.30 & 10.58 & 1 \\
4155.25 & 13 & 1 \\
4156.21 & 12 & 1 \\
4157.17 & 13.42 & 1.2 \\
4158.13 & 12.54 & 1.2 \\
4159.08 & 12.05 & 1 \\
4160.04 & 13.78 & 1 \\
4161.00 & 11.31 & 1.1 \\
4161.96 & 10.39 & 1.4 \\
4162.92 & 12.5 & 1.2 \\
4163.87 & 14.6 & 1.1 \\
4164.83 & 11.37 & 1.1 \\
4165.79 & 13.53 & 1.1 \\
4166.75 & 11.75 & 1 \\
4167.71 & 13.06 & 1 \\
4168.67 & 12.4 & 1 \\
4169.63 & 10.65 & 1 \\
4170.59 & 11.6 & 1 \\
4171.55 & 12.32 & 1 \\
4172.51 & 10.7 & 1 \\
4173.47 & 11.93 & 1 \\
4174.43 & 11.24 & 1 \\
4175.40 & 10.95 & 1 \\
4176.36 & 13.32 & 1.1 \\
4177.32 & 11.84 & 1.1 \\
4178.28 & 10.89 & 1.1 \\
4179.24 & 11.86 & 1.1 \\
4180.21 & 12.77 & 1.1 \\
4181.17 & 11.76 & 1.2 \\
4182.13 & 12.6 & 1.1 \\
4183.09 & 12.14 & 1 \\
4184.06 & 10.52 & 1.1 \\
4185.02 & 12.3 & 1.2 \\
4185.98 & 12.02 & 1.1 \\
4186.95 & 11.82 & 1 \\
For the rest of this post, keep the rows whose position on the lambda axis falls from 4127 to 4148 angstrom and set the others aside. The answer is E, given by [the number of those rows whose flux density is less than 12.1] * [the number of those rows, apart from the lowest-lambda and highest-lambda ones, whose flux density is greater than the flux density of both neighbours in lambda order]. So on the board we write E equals 54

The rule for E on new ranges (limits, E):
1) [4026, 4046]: 21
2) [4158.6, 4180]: 98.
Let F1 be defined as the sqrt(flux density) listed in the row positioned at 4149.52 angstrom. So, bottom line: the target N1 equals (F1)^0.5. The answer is 1.81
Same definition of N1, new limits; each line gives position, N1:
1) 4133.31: 1.88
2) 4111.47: 1.86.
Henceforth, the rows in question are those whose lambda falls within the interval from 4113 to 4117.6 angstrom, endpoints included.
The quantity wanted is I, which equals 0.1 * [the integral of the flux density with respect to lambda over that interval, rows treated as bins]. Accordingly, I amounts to 5.68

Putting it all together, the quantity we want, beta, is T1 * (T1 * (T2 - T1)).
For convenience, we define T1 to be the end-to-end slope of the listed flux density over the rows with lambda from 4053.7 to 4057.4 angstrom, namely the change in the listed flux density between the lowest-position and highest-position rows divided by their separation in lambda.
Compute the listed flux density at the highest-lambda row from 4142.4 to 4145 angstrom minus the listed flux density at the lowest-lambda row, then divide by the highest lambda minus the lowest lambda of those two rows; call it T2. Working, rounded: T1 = 0.90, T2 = 0.2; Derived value -0.590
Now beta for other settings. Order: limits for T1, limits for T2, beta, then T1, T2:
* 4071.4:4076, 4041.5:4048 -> 0.000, 0.01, -0.2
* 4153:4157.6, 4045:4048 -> -0.053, 0.68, 0.6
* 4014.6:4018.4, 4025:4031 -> -0.221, 0.74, 0.3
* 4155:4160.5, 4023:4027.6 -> 0.007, 0.16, 0.4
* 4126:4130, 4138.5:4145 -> 0.115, -0.56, -0.2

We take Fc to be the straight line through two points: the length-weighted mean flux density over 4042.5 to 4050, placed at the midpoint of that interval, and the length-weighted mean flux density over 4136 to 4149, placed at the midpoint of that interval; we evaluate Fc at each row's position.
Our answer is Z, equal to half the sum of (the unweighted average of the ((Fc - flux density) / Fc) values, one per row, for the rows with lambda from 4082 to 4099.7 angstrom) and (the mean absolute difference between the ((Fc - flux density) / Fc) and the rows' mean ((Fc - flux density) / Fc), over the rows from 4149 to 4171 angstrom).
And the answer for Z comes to 0.052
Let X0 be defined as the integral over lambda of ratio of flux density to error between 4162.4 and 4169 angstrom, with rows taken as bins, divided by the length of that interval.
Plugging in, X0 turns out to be 11.9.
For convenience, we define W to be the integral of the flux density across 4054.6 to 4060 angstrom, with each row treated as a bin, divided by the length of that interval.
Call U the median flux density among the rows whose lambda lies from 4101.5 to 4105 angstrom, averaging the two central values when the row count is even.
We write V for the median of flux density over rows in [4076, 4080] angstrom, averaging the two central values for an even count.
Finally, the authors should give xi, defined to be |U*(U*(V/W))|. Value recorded 159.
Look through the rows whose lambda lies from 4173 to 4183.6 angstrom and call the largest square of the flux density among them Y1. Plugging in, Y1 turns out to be 177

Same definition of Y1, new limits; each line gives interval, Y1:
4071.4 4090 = 212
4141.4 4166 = 213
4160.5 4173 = 213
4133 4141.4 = 178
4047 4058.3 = 221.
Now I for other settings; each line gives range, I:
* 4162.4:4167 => 5.88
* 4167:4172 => 6.00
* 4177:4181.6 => 5.44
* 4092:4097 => 6.19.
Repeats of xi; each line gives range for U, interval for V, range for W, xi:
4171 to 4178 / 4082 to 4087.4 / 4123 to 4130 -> 142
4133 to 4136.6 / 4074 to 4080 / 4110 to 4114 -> 148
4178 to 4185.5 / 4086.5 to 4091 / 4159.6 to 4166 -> 143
